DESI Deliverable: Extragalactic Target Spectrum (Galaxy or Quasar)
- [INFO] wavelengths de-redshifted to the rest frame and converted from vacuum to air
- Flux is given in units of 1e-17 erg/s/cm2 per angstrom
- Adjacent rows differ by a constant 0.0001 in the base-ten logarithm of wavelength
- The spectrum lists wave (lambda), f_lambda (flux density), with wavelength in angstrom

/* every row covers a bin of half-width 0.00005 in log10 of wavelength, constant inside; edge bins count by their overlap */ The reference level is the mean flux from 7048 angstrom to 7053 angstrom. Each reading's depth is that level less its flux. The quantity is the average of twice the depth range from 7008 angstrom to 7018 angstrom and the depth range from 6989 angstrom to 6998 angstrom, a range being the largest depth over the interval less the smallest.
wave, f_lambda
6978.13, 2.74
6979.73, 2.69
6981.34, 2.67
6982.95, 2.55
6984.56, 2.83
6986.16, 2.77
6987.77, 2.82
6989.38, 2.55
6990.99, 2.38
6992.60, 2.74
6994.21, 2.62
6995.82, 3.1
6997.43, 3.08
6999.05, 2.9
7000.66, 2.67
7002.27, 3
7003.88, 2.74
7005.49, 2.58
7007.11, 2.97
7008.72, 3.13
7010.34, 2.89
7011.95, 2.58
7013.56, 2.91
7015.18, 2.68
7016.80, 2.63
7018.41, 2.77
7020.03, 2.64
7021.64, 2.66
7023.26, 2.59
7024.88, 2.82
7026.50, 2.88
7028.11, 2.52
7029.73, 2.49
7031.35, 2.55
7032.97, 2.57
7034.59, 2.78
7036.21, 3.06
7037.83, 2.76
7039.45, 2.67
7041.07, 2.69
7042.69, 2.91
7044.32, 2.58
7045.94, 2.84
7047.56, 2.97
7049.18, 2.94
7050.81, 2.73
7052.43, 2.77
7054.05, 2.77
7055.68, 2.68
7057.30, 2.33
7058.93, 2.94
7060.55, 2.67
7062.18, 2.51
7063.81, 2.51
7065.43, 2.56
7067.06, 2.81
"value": 0.91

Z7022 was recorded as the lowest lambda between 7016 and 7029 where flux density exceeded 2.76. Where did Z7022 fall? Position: 7018.41 angstrom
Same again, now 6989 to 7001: 6995.82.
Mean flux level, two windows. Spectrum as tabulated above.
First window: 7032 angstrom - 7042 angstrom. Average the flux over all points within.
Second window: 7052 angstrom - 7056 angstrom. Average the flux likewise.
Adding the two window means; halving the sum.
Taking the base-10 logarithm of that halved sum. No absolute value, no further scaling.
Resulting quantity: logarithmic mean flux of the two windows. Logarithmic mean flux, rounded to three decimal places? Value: 0.439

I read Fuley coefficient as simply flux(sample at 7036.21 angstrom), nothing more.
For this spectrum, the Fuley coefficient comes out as 3.06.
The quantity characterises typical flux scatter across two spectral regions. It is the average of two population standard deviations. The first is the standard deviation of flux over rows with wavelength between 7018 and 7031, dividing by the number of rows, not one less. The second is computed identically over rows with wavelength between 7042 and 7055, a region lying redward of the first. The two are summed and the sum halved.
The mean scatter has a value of 0.126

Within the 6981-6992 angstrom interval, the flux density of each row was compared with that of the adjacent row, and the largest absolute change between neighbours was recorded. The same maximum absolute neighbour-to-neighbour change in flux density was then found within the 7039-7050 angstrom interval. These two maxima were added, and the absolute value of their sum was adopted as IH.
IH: 0.610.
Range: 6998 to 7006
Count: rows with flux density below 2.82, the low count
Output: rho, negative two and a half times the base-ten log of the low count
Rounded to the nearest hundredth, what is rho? -1.19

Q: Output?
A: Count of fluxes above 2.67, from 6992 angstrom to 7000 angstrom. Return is 4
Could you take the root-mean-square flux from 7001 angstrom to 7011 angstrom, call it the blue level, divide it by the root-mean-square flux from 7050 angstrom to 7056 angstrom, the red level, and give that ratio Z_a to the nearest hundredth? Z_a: 1.06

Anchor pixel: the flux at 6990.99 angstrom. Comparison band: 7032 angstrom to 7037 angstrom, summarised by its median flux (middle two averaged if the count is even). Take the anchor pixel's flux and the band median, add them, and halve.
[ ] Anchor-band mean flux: 2.58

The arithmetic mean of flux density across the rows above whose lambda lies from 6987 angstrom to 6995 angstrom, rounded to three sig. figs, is 2.62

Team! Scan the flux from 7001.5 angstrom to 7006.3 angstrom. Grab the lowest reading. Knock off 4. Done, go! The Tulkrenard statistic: -1.42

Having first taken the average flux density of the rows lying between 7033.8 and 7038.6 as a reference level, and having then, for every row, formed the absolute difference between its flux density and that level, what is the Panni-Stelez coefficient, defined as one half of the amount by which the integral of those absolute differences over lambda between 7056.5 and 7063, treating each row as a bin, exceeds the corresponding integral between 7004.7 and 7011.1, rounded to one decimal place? 0.4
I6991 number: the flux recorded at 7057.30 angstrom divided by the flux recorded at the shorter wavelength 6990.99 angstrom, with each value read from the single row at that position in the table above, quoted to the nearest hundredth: 0.98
